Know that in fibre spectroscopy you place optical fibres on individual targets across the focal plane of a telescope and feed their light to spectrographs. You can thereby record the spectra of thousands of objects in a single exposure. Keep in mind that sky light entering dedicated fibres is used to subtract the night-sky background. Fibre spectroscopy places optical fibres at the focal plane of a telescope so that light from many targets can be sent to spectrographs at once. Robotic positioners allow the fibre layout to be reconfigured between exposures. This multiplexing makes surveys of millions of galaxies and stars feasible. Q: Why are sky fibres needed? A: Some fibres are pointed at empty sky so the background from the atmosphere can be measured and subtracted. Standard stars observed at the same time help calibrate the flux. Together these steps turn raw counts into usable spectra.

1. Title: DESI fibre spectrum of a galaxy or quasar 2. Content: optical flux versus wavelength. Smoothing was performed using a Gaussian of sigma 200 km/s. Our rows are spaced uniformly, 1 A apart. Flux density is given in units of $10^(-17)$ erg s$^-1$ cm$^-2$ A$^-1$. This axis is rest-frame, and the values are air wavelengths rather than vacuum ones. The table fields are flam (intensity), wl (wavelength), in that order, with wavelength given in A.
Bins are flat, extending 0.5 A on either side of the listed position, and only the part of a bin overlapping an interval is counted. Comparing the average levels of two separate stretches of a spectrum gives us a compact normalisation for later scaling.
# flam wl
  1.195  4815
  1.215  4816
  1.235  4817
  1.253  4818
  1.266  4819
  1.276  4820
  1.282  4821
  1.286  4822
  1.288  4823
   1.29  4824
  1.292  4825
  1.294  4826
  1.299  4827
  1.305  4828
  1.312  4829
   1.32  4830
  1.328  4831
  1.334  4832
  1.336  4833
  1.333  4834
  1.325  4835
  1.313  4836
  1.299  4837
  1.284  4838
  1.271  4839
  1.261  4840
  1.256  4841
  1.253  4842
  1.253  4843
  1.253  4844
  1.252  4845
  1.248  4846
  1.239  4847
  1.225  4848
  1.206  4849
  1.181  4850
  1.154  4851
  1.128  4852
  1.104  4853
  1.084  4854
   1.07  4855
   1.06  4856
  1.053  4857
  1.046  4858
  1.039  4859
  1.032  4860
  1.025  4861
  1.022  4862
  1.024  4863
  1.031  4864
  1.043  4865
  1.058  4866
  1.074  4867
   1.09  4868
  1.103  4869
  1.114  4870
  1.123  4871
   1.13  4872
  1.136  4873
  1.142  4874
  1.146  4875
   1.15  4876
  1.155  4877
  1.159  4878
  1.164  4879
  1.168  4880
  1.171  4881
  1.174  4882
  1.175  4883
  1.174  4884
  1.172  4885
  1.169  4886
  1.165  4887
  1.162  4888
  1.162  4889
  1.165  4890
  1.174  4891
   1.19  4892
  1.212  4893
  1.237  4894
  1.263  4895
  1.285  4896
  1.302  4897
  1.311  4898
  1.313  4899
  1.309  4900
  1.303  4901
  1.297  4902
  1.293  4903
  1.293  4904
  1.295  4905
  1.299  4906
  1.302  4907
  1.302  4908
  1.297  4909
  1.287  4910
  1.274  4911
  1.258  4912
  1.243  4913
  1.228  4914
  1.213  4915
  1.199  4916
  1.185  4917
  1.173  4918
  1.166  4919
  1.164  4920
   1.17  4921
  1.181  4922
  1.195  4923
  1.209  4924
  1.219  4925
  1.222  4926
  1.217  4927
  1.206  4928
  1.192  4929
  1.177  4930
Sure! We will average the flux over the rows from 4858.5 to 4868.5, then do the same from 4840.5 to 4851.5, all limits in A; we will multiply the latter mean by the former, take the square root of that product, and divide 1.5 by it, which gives 1.32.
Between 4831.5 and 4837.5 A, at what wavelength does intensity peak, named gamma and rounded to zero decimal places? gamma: 4833 A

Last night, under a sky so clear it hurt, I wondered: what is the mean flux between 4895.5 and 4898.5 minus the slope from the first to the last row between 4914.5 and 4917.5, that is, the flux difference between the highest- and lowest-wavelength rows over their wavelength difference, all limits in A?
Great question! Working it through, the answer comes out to 1.31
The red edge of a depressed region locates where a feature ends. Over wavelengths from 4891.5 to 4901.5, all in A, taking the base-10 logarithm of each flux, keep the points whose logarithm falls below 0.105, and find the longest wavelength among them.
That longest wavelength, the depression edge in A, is 4895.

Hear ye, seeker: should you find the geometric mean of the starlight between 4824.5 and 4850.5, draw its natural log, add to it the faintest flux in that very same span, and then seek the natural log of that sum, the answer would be 0.36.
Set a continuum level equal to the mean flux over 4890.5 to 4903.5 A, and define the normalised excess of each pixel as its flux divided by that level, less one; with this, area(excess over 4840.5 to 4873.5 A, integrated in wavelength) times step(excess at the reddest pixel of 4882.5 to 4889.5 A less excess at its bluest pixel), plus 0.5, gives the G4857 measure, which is 0.54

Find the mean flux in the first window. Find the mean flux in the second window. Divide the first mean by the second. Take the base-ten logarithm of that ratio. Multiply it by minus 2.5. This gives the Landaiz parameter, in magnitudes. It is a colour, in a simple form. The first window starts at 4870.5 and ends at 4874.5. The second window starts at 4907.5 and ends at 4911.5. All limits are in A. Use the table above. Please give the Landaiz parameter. 0.14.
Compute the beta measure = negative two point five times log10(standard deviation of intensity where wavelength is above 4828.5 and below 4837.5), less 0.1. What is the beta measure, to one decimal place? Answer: 4.7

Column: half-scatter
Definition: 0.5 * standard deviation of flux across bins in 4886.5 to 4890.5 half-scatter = 0.001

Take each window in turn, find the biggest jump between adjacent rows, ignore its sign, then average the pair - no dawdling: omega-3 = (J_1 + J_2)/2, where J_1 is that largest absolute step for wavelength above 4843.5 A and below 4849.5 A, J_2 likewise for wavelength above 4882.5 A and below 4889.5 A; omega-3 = 0.0115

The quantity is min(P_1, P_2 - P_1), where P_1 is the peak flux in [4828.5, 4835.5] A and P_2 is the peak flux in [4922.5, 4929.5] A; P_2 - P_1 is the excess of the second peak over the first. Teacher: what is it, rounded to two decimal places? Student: -0.11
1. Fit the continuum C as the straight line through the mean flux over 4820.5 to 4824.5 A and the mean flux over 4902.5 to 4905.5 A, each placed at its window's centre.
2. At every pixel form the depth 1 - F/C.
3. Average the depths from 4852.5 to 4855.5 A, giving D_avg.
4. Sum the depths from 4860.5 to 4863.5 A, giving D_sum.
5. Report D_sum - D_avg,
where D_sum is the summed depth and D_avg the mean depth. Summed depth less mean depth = 0.46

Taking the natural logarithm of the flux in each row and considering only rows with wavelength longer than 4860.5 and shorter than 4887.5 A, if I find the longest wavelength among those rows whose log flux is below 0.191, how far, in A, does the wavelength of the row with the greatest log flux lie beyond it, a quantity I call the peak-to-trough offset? -4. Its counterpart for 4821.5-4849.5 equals -16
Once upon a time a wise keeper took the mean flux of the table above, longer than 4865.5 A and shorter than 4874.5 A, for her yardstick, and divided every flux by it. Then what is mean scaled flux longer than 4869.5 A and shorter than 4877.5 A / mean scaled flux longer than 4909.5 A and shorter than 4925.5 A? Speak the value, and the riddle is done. 0.94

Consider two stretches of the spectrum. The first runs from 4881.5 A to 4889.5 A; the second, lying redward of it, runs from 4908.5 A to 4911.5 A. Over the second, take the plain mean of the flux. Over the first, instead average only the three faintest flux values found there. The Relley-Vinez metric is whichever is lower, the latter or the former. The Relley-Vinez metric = 1.16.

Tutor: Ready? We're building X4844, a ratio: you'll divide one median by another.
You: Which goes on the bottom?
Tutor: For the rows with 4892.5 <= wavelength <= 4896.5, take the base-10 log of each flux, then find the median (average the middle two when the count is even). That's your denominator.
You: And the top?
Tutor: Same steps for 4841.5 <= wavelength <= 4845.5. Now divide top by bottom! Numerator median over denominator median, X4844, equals 1.01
